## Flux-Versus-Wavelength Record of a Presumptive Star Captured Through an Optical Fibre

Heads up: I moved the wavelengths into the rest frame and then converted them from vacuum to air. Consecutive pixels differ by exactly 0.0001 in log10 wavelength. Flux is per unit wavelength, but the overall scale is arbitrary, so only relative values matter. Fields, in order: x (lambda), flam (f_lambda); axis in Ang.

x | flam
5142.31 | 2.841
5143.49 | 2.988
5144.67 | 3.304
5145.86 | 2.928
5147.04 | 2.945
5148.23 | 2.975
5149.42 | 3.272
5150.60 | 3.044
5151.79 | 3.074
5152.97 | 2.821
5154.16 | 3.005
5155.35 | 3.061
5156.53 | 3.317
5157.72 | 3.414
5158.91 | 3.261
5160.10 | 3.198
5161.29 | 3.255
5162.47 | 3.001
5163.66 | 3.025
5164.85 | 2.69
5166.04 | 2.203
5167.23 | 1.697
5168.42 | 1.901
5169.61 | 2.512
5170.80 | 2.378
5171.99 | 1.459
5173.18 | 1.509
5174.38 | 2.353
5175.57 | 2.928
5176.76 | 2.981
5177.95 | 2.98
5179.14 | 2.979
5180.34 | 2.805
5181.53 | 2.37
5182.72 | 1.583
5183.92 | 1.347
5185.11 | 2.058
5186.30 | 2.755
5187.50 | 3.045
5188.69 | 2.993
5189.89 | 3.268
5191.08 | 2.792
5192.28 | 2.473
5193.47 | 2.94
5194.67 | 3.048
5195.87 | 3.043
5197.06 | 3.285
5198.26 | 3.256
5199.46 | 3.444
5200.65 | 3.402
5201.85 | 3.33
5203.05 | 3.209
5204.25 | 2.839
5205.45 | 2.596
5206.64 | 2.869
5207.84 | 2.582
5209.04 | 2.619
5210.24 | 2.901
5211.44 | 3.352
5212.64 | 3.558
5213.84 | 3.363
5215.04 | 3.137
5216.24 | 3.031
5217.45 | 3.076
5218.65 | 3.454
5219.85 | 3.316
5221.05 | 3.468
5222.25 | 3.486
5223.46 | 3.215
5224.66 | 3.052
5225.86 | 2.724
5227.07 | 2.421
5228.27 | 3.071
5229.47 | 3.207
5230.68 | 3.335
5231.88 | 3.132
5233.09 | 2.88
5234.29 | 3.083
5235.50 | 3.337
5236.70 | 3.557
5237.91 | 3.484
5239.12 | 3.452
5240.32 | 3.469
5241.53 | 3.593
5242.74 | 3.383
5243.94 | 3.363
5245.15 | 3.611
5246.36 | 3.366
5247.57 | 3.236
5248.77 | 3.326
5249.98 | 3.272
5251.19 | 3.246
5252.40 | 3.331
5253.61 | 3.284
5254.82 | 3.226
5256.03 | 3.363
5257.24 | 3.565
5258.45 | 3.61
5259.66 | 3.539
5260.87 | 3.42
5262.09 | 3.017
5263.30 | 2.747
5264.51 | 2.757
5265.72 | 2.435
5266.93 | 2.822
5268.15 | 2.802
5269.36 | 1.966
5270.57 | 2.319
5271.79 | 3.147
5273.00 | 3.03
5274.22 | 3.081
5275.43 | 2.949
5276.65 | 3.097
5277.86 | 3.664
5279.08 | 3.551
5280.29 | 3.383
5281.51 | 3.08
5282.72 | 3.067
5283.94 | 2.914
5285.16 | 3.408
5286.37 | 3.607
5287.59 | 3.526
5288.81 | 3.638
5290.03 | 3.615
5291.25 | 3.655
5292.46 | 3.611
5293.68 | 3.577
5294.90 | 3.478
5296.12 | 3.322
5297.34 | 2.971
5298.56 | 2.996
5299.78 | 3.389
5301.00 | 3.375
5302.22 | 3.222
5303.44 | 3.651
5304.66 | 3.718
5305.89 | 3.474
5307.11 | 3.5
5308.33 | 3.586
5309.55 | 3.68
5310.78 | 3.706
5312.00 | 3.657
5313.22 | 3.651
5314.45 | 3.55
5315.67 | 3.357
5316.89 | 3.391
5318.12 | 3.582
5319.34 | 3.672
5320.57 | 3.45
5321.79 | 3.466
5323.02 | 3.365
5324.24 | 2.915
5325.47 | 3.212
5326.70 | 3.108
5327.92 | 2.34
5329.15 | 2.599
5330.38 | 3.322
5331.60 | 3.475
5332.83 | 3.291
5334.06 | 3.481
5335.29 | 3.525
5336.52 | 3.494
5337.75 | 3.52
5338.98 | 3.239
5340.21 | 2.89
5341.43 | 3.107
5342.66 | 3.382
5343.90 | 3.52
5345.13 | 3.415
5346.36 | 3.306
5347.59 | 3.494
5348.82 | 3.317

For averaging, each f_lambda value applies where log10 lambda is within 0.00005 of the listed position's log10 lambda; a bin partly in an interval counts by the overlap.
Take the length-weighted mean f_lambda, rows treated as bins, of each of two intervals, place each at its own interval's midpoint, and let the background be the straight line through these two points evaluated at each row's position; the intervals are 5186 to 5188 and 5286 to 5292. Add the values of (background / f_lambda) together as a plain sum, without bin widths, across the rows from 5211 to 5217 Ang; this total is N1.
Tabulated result 4.7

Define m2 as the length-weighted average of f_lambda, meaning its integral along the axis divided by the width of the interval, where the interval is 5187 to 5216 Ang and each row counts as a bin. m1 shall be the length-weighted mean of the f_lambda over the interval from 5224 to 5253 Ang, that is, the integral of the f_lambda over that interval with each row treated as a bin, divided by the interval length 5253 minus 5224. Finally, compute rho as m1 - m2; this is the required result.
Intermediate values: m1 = 3.25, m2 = 3.06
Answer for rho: 0.2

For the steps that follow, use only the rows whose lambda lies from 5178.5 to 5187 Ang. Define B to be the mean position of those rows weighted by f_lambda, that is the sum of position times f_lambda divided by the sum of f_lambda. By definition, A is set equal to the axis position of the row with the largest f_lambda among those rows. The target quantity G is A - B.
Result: -3.3 Ang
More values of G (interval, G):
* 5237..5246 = 3.6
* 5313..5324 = 1.3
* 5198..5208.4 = -3.3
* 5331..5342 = -1.1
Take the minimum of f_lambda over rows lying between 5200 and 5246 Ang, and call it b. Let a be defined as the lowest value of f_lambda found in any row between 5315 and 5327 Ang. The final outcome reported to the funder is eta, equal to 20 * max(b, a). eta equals 58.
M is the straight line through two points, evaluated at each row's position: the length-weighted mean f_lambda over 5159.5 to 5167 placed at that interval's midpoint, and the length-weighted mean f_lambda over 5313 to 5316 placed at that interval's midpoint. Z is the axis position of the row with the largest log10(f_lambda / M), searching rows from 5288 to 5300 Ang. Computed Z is 5291.25 Ang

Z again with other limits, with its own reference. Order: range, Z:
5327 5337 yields 5335.29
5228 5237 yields 5236.70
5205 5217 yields 5212.64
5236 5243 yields 5241.53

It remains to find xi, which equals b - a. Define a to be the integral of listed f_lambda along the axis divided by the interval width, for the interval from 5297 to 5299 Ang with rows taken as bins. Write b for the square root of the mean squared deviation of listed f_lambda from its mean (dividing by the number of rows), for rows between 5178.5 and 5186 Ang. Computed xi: -2.39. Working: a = 2.98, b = 0.60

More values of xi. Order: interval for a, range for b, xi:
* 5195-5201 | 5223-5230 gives -2.99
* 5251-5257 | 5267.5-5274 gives -2.86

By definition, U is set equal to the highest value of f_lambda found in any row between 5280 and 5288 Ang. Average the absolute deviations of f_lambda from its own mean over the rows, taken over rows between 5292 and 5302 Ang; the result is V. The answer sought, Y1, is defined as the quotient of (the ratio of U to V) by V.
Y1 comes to 108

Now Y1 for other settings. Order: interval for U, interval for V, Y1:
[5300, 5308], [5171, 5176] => 11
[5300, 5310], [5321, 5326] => 120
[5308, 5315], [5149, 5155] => 342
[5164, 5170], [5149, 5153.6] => 186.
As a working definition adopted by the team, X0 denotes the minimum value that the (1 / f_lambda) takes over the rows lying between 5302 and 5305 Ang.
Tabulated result 0.27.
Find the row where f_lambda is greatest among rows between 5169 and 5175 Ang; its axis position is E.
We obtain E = 5169.61 Ang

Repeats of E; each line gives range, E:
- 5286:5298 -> 5291.25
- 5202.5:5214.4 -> 5212.64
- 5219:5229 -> 5222.25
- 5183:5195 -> 5189.89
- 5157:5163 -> 5157.72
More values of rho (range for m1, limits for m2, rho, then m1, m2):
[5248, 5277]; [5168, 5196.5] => 0.5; 3.06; 2.53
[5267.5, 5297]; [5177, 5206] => 0.4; 3.23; 2.83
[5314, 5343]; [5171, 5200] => 0.6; 3.28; 2.65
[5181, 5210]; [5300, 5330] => -0.6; 2.80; 3.38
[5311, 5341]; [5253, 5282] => 0.2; 3.32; 3.08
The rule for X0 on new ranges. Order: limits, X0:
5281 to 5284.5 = 0.32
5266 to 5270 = 0.35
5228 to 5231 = 0.30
